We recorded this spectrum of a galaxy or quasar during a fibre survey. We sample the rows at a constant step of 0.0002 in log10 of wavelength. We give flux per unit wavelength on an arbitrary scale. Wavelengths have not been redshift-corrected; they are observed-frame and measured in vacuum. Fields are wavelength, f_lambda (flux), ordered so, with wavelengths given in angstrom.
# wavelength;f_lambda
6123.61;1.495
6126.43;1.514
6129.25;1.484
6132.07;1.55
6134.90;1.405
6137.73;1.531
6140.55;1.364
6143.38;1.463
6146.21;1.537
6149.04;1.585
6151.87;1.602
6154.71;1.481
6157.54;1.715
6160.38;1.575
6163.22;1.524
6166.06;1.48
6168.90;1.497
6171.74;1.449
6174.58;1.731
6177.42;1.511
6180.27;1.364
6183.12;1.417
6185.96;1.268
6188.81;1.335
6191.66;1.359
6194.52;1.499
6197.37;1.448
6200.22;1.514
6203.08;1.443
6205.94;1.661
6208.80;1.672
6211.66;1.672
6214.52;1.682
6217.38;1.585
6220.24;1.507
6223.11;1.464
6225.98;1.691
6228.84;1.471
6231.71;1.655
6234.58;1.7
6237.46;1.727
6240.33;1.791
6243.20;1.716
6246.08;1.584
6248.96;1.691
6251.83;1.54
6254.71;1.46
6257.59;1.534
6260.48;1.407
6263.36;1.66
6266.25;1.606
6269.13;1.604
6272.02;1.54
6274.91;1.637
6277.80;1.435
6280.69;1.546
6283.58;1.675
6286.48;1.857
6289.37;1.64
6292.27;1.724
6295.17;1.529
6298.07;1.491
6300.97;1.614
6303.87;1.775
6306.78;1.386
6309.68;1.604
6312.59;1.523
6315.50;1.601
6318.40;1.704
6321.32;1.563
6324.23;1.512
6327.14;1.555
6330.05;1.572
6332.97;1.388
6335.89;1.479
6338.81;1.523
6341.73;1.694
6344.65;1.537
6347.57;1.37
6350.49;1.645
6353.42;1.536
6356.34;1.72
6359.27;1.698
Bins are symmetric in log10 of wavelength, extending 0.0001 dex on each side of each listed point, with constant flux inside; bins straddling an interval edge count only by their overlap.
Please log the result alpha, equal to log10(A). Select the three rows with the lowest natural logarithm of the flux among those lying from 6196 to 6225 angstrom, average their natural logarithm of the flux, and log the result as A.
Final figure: -0.43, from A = 0.373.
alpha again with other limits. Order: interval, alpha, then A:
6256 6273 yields -0.40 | 0.400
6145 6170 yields -0.40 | 0.396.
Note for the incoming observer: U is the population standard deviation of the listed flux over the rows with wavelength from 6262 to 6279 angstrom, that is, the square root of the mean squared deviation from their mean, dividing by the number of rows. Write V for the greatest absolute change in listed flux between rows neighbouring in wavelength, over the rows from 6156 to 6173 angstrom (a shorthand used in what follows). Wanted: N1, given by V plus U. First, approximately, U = 0.075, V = 0.140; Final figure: 0.21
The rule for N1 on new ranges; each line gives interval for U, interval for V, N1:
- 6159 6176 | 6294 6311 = 0.48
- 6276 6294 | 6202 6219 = 0.35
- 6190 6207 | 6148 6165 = 0.33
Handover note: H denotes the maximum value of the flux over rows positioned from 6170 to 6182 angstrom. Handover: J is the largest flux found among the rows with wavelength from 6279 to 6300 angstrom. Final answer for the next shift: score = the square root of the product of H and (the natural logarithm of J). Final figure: 1.04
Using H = 1.731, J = 1.857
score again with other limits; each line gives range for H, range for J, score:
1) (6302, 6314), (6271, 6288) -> 1.05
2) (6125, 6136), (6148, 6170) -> 0.91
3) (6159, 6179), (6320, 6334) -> 0.88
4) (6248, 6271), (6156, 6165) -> 0.96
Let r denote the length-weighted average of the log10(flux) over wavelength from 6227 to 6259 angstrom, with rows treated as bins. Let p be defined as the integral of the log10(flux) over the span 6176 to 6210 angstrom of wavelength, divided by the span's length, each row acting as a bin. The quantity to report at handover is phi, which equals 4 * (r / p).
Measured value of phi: 5.2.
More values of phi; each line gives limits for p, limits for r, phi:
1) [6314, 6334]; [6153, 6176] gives 4.0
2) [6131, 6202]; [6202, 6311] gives 4.8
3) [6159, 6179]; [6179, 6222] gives 3.7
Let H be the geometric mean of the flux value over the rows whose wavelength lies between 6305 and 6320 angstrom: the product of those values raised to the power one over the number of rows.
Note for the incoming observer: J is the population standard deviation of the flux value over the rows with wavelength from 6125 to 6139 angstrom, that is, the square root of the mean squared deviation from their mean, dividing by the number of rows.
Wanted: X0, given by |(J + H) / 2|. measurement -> 0.81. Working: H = 1.56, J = 0.05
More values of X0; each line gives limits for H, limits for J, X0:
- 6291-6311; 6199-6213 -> 0.84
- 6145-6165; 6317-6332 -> 0.82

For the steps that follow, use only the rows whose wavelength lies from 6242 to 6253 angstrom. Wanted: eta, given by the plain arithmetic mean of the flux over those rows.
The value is 1.633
